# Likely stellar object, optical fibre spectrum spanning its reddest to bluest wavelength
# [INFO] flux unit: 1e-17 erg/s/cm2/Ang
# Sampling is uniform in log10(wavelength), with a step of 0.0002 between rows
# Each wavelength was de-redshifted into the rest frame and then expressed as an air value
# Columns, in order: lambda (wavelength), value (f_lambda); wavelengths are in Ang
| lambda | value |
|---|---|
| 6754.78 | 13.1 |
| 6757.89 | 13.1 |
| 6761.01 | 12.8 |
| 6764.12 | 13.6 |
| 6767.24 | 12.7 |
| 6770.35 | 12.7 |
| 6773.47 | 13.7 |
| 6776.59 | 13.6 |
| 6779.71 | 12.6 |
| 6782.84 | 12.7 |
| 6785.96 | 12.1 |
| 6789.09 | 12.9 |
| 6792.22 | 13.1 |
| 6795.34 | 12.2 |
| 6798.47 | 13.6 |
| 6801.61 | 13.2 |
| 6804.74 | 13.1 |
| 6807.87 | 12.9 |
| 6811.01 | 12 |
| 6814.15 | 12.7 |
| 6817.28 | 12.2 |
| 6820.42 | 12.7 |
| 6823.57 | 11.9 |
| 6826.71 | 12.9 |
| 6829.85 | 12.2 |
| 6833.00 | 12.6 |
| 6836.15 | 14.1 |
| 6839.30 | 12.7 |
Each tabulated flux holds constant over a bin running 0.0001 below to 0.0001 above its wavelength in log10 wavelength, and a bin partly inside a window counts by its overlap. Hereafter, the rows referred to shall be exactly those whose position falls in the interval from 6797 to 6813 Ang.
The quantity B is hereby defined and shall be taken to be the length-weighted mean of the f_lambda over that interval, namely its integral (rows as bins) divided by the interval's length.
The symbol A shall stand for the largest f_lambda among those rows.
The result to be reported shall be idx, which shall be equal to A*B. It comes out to 176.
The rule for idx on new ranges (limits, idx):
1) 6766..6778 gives 181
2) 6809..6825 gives 156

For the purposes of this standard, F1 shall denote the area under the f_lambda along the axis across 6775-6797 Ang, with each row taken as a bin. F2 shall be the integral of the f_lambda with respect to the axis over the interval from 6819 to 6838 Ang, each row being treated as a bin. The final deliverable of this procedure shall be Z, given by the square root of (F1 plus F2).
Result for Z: 22.9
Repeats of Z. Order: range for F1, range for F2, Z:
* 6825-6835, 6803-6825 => 20.0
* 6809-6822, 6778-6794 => 19.1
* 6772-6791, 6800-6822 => 22.9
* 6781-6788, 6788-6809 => 19.0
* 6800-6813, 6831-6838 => 16.1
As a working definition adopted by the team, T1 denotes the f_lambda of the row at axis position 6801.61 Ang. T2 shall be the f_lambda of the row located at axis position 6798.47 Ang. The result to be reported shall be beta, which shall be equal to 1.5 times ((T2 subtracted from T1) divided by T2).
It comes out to -0.04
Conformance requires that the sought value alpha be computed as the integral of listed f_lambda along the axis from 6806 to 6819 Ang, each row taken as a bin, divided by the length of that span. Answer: 12.5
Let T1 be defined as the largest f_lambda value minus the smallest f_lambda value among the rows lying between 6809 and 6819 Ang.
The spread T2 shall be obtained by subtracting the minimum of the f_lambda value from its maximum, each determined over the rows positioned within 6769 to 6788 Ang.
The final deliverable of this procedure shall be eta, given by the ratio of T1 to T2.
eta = 0.4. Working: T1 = 0.7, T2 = 1.60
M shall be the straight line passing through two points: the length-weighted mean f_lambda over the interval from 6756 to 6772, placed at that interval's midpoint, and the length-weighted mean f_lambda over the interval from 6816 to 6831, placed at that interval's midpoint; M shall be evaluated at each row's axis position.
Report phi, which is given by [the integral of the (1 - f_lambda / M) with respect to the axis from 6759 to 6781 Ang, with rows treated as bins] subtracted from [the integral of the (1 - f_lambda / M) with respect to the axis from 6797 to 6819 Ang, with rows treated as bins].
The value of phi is -0.16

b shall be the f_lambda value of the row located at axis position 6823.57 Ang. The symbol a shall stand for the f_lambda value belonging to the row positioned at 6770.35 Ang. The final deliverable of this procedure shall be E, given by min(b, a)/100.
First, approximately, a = 12.7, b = 11.9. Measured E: 0.119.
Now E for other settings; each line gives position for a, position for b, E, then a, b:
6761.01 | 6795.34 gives 0.122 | 12.8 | 12.2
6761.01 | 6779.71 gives 0.126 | 12.8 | 12.6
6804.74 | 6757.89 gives 0.131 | 13.1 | 13.1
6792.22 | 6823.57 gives 0.119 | 13.1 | 11.9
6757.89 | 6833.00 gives 0.126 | 13.1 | 12.6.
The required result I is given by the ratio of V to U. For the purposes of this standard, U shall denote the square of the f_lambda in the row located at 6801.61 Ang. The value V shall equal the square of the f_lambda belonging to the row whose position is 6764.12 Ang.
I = 1.06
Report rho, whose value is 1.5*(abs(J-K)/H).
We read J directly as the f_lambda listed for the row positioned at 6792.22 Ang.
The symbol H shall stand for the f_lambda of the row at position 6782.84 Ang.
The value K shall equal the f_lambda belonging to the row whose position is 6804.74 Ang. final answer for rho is 0.00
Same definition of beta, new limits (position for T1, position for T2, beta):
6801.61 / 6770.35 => 0.06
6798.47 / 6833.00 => 0.12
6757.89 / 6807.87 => 0.02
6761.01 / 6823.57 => 0.11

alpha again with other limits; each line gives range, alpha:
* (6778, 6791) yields 12.6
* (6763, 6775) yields 13.2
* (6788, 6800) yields 13.0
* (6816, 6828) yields 12.4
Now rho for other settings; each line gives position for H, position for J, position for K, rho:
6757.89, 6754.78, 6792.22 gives 0.00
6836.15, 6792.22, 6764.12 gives 0.05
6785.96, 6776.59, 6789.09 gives 0.09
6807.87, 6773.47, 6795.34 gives 0.17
